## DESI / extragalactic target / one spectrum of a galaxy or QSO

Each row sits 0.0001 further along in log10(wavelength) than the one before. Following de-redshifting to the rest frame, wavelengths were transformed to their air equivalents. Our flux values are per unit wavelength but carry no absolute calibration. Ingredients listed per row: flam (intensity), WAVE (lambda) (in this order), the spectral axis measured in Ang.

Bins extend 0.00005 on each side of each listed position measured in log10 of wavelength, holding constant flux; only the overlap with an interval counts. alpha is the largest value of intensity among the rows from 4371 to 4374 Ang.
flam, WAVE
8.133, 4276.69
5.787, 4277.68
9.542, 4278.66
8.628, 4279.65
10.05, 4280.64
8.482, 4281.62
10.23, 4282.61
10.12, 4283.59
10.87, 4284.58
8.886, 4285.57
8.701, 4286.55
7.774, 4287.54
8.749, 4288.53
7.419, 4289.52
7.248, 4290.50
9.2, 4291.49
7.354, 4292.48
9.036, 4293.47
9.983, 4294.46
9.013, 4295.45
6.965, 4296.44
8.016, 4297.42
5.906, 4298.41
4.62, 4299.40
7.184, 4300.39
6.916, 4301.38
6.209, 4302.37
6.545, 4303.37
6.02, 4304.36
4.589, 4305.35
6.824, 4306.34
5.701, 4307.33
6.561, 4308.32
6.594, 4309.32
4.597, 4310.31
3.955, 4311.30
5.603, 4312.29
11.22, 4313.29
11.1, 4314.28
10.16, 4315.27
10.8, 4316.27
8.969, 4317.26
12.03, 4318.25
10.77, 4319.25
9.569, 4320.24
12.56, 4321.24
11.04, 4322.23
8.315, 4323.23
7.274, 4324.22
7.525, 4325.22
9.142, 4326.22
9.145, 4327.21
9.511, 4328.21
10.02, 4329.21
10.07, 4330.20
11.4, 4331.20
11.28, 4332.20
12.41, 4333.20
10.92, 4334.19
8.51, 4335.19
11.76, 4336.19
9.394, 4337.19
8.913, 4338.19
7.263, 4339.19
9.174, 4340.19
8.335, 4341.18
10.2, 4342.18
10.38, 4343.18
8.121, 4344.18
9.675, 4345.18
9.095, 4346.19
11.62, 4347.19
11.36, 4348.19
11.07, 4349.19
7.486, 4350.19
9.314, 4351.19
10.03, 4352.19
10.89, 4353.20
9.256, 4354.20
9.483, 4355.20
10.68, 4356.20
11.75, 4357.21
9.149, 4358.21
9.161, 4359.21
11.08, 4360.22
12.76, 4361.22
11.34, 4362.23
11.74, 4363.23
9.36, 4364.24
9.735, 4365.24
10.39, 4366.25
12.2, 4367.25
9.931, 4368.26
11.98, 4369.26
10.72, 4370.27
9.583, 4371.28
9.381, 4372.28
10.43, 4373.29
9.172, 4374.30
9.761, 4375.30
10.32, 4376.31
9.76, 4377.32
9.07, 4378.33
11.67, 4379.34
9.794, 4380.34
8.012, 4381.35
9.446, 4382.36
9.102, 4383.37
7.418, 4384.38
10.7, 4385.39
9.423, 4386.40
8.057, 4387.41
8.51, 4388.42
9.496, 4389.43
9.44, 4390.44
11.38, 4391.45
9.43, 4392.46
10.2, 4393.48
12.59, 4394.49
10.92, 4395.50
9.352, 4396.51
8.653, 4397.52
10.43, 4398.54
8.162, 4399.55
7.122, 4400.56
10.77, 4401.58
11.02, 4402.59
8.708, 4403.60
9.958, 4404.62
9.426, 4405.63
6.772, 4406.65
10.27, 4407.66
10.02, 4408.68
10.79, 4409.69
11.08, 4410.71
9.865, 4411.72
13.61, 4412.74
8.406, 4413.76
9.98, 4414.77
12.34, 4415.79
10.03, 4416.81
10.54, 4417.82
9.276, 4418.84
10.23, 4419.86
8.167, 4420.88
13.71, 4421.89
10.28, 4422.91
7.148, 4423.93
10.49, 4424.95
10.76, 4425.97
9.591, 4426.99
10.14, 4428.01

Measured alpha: 10.43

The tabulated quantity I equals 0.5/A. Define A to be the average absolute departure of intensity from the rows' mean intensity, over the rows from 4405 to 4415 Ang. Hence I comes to 0.442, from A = 1.13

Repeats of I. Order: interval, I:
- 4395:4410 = 0.455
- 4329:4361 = 0.462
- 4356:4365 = 0.472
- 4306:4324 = 0.211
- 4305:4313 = 0.569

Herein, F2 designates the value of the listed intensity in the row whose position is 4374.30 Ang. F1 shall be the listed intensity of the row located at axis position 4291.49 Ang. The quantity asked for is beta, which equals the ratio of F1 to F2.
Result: 1.00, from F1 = 9.2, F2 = 9.172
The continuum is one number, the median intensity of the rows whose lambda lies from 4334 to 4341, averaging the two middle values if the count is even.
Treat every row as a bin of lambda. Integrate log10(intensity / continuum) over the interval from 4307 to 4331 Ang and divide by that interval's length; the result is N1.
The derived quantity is -0.03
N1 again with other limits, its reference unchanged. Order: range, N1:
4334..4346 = 0.00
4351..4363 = 0.05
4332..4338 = 0.06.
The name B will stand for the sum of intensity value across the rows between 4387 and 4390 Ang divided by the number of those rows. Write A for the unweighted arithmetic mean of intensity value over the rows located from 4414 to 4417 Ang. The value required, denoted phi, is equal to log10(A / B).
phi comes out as 0.09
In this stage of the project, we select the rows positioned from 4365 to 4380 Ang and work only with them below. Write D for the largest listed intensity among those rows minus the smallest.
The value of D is 3.1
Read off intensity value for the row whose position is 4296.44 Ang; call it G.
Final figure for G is 6.965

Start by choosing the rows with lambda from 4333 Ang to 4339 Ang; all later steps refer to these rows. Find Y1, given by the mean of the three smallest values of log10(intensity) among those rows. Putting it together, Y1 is 0.951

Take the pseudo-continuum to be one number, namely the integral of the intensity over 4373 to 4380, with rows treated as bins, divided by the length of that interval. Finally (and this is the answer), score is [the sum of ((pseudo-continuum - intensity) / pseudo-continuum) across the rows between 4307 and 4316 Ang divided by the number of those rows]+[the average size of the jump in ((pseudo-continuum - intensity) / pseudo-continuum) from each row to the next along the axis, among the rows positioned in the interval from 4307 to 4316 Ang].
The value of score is 0.42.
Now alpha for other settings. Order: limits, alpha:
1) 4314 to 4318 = 11.1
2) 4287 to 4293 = 9.2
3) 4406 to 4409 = 10.27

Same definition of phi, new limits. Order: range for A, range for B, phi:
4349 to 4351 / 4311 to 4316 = 0.04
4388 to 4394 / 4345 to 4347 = 0.02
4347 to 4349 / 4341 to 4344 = 0.08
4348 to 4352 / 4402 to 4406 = 0.00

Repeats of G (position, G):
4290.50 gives 7.248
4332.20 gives 11.28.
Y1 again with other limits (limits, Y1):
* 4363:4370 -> 0.986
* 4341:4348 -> 0.930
